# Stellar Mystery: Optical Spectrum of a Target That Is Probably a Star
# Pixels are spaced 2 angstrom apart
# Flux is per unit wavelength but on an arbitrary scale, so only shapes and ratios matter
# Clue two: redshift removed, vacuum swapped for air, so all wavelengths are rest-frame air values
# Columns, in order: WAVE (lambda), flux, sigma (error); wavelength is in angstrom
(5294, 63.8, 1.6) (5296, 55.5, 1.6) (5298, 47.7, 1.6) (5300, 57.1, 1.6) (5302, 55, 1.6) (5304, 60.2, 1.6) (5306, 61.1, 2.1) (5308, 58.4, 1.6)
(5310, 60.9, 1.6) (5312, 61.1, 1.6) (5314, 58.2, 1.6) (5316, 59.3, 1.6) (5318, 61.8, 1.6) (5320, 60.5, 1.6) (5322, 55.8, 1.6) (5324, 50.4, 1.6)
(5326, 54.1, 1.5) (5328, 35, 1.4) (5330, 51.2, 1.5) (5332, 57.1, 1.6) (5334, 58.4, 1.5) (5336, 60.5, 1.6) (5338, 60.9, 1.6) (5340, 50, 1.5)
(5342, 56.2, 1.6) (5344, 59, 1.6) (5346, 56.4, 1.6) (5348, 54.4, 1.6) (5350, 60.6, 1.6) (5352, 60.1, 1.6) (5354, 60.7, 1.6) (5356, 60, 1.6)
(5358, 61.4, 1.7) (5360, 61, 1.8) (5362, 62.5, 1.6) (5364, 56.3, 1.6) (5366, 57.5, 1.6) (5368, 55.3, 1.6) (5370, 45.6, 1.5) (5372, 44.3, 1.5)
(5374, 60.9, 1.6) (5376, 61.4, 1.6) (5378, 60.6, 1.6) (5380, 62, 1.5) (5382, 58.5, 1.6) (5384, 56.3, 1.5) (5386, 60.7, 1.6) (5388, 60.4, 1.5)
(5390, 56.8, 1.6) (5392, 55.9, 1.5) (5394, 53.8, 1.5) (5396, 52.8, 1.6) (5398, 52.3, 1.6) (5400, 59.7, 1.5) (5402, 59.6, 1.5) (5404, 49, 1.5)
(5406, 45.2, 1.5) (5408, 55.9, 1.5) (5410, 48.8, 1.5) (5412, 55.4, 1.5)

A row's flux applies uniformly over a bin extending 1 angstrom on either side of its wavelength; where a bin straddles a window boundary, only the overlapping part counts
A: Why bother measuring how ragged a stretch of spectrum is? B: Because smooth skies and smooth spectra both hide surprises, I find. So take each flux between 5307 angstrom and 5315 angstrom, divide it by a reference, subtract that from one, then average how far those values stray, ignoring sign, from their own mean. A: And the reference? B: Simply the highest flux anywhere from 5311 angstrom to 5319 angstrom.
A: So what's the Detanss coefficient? 0.02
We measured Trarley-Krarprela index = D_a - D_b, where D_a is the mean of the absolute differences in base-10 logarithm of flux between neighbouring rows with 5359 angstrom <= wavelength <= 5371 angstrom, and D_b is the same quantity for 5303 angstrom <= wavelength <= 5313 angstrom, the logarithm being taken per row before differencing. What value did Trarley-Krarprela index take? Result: 0.02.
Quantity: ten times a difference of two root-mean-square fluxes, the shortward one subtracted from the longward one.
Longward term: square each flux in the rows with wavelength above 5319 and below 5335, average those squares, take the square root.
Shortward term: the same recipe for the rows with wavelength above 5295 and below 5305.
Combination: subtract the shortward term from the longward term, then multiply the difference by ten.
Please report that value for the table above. -19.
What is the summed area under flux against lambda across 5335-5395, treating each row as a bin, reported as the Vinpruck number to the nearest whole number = 3460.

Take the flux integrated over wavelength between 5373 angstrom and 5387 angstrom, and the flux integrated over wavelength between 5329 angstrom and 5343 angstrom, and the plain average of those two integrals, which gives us 815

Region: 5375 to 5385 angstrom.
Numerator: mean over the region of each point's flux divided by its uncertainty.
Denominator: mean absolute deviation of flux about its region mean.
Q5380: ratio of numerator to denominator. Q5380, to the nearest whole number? 20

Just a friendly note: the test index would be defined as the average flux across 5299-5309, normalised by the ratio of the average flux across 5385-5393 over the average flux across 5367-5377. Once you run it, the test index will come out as 53.4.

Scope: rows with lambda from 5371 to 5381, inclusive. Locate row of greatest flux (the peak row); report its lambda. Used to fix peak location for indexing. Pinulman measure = 5380 angstrom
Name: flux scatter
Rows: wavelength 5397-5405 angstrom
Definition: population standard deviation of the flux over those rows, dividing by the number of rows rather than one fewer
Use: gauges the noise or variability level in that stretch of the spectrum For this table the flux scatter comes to 4.6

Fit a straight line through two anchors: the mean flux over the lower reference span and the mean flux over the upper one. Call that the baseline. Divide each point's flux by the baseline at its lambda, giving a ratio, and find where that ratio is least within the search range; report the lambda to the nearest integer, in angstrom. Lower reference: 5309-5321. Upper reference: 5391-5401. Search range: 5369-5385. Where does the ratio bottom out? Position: 5372 angstrom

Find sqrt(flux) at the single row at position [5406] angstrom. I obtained 6.72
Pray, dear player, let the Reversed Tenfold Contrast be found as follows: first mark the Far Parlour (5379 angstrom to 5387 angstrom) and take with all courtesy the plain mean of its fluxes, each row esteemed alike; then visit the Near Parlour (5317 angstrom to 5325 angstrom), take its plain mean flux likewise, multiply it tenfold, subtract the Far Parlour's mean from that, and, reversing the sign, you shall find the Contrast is -512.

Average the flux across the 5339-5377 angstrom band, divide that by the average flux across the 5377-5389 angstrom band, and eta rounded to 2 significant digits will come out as 0.95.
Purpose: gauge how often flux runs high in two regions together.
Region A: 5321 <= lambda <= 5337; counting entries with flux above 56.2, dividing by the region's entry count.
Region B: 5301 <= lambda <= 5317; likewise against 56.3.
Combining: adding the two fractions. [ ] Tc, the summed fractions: 1.25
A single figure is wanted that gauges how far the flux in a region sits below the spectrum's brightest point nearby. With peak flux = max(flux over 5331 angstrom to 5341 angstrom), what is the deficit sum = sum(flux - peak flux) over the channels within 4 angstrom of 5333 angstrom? -16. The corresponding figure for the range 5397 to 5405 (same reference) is -23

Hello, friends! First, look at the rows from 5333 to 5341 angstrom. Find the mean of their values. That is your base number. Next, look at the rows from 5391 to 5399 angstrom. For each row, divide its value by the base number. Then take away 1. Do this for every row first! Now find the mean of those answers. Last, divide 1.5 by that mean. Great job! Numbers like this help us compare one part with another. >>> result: -23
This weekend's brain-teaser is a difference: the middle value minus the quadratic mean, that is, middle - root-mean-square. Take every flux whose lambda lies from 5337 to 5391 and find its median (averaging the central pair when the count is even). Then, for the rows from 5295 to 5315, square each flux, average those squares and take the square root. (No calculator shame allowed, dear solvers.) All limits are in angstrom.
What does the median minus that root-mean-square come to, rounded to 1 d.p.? 2.3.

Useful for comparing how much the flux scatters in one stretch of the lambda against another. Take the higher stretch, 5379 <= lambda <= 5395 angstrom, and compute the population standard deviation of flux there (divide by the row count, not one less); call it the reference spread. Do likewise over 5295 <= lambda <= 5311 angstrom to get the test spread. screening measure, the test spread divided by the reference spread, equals 1.6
